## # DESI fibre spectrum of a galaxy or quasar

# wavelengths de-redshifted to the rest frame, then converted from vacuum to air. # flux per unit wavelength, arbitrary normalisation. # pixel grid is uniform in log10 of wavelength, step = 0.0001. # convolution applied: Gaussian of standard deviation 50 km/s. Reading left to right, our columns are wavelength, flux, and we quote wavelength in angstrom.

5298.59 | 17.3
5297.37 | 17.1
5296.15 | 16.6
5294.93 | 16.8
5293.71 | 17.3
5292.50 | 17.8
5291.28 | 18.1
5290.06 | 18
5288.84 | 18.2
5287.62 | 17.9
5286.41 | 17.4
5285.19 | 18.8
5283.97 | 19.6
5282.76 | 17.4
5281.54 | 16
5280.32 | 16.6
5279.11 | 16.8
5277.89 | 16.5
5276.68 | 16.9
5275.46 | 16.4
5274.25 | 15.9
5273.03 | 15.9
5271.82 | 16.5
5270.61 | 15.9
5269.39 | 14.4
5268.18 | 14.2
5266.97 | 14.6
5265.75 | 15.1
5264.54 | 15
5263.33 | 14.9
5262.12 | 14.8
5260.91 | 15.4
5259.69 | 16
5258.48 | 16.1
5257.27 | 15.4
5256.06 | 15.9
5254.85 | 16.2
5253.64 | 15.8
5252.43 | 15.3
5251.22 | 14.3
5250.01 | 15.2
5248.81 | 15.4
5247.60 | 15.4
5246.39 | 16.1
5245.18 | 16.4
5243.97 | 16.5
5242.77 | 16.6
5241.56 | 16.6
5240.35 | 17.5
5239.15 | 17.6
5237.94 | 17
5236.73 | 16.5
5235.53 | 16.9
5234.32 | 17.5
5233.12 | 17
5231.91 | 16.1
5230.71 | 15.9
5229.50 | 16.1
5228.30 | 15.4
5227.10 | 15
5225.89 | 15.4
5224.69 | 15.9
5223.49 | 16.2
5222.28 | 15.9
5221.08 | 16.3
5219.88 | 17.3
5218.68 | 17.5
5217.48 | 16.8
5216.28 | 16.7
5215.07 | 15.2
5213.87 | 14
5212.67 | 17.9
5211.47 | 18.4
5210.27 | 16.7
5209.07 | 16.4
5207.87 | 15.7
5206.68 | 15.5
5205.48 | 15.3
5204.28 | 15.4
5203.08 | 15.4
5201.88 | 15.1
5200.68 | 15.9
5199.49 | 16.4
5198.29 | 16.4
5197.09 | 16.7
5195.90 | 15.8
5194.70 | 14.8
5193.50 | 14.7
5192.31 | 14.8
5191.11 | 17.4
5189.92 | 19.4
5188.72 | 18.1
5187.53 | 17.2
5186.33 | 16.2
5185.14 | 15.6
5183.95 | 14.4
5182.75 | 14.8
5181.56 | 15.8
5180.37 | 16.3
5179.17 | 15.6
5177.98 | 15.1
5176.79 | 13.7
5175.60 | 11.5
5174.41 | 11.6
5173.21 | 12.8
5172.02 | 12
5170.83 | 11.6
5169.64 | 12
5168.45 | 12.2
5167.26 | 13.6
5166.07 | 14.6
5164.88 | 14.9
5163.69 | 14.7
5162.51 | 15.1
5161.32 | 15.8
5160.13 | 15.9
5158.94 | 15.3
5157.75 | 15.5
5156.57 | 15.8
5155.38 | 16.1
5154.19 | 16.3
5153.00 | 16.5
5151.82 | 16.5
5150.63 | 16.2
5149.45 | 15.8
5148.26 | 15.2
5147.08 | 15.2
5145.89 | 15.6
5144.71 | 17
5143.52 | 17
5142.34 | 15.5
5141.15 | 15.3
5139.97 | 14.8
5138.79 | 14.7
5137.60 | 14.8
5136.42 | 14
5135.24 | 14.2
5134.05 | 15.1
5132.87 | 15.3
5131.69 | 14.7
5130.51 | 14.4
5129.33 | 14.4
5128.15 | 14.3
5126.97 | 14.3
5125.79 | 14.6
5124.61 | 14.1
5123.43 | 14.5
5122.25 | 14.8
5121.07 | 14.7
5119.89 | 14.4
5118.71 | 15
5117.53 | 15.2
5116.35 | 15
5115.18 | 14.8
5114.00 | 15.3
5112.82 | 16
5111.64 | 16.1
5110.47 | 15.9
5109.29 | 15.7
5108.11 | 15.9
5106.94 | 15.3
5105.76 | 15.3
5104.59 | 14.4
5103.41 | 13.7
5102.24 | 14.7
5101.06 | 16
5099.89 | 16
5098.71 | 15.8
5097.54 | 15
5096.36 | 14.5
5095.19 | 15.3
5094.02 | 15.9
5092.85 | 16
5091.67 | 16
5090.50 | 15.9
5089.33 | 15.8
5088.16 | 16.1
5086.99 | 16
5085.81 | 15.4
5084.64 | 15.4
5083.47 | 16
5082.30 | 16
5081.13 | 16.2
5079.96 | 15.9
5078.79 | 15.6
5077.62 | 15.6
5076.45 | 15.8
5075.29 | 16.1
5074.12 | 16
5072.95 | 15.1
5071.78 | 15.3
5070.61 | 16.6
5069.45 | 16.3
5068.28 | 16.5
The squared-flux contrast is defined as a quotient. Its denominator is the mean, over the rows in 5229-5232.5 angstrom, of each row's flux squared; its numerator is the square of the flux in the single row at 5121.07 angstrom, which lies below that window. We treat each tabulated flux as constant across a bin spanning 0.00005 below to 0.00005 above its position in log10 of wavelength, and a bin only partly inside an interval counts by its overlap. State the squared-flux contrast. 0.84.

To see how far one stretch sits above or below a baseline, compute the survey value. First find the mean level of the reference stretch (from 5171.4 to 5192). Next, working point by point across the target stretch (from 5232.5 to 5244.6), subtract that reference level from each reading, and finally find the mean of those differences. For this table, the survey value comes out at 1.8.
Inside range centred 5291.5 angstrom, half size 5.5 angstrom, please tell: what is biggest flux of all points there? 18.2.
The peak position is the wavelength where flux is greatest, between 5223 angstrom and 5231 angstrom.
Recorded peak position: 5223.49 angstrom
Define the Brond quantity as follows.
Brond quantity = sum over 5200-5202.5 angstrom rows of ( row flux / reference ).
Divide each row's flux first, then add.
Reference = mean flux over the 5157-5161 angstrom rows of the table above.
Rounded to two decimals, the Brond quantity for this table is 1.99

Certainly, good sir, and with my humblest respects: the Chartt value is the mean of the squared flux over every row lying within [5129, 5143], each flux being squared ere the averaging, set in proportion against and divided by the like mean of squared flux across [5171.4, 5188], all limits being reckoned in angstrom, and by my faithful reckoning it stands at 1.03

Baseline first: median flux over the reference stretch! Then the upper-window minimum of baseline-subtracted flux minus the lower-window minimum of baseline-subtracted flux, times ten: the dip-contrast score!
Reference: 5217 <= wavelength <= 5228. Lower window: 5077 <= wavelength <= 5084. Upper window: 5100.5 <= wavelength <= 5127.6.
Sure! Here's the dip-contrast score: -19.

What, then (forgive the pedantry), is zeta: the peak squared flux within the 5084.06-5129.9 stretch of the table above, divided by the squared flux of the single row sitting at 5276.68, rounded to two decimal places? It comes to 0.91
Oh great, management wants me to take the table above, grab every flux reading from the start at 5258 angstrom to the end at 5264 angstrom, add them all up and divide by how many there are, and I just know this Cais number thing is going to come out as 15.4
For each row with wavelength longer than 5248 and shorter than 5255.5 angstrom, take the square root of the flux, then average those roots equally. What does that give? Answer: 3.92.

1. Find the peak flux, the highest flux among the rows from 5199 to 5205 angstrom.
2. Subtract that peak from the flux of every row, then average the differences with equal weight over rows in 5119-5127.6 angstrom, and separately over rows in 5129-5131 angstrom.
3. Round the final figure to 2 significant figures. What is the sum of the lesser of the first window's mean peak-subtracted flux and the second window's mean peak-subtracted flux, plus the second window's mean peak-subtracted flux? -4.0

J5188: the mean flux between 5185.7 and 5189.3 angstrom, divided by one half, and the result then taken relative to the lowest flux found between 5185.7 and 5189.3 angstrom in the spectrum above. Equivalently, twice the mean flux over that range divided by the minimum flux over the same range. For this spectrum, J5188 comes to 2.12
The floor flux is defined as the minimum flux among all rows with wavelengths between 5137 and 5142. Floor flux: 14.7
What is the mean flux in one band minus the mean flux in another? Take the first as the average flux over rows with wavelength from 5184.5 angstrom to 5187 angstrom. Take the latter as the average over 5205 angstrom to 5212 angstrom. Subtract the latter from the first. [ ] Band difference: -0.4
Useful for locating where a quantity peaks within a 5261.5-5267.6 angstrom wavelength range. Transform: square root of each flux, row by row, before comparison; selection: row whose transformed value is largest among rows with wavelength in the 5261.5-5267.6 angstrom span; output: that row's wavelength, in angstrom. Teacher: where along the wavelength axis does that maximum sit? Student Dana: 5265.75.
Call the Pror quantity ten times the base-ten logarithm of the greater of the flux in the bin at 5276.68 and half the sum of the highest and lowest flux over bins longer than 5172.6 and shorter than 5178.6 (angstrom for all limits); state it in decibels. 12.3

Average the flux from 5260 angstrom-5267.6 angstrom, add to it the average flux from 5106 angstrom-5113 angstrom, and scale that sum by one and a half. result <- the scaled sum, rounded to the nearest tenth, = 46.2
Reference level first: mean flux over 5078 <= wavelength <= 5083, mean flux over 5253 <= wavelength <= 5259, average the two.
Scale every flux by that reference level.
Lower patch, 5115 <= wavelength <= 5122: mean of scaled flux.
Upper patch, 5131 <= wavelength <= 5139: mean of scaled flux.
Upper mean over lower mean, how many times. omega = 0.99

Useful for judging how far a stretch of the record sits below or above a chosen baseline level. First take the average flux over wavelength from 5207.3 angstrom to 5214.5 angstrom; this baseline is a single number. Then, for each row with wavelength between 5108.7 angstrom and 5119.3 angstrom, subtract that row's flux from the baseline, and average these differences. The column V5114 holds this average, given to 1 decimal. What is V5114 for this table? 1.1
